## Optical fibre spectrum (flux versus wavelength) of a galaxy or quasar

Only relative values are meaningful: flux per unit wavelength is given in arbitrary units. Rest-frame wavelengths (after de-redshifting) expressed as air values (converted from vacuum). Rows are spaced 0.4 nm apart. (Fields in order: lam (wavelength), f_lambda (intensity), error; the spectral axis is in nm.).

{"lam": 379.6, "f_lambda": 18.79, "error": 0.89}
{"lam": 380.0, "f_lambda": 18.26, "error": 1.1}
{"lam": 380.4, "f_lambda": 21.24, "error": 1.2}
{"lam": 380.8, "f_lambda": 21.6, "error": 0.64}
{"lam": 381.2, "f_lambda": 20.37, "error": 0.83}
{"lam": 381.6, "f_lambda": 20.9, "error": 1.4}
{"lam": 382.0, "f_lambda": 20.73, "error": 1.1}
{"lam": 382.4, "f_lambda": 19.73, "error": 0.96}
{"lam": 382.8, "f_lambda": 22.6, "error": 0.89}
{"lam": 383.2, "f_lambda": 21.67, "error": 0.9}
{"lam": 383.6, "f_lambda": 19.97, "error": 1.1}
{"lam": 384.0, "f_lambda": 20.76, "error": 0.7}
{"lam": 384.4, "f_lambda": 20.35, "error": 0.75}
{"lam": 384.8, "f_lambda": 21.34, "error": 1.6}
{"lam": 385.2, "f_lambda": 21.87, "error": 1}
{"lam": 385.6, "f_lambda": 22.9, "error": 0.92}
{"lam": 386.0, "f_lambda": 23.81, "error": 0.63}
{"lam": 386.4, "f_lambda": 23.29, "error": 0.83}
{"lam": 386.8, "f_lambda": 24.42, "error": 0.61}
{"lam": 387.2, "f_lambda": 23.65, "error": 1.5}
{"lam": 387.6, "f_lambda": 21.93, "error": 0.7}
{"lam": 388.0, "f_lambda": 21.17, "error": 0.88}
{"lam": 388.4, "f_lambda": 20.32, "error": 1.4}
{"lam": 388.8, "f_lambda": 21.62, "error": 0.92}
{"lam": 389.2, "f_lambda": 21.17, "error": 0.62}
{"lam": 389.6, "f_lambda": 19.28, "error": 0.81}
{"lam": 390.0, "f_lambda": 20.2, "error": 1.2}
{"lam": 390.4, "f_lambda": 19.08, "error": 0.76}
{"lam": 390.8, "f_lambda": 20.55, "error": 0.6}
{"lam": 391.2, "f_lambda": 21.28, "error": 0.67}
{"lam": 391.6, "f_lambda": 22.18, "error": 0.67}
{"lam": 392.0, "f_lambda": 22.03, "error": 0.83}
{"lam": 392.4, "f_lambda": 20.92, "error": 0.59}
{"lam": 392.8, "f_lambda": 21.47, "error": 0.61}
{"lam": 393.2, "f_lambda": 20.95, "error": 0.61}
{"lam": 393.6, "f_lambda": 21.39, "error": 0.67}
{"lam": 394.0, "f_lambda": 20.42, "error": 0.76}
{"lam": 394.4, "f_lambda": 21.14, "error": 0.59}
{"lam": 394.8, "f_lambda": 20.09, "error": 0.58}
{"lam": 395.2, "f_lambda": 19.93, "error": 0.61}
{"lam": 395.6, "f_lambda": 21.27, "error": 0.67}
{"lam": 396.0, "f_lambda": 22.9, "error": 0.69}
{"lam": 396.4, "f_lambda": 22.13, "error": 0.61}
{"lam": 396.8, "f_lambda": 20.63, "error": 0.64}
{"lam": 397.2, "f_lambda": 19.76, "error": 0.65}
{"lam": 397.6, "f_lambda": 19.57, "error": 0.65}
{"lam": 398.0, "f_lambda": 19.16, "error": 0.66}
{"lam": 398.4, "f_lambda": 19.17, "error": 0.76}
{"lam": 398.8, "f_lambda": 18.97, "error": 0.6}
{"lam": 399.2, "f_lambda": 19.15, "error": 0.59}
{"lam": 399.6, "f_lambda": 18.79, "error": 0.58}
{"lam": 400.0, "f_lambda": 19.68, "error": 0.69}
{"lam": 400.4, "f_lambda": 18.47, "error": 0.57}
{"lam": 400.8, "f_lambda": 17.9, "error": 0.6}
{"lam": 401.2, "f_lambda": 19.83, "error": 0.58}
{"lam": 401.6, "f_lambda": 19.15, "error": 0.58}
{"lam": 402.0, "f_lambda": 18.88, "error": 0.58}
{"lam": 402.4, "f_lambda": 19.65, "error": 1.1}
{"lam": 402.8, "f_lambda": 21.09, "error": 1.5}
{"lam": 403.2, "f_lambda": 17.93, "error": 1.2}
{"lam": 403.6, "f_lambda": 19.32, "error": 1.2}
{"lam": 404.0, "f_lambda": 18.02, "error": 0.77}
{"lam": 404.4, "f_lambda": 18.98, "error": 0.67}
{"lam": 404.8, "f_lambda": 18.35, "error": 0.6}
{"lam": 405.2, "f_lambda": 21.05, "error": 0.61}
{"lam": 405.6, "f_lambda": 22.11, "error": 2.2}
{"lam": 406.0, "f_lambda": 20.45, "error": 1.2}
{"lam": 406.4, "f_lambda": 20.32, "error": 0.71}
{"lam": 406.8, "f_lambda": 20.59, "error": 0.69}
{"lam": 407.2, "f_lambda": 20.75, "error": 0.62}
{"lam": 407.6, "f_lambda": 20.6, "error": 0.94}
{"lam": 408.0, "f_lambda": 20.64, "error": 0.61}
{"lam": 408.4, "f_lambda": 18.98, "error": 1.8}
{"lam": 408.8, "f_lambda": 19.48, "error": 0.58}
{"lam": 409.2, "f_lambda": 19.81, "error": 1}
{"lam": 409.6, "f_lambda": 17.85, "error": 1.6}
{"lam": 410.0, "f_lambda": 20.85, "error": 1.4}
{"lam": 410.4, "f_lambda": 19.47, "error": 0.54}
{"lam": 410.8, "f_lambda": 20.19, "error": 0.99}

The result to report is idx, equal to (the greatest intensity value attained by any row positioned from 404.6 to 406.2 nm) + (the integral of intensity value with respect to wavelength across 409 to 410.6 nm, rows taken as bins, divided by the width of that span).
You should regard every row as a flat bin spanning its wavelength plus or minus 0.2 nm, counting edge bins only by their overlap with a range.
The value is 41.6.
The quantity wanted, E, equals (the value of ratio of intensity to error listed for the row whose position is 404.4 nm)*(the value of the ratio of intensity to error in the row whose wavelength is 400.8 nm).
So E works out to 845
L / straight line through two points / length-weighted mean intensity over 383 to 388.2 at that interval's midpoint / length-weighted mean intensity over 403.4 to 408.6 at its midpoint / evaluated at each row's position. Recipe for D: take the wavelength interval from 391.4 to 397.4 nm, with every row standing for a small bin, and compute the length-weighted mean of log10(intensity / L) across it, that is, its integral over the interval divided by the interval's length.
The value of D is -0.001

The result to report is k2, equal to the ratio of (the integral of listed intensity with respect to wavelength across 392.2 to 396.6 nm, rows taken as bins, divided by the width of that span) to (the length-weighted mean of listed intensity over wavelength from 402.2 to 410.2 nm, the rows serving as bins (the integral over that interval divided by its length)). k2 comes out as 1.066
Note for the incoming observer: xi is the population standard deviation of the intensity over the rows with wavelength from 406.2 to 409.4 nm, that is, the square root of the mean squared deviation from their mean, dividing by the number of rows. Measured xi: 0.61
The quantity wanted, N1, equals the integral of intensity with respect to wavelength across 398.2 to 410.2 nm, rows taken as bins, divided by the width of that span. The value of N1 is 19.6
